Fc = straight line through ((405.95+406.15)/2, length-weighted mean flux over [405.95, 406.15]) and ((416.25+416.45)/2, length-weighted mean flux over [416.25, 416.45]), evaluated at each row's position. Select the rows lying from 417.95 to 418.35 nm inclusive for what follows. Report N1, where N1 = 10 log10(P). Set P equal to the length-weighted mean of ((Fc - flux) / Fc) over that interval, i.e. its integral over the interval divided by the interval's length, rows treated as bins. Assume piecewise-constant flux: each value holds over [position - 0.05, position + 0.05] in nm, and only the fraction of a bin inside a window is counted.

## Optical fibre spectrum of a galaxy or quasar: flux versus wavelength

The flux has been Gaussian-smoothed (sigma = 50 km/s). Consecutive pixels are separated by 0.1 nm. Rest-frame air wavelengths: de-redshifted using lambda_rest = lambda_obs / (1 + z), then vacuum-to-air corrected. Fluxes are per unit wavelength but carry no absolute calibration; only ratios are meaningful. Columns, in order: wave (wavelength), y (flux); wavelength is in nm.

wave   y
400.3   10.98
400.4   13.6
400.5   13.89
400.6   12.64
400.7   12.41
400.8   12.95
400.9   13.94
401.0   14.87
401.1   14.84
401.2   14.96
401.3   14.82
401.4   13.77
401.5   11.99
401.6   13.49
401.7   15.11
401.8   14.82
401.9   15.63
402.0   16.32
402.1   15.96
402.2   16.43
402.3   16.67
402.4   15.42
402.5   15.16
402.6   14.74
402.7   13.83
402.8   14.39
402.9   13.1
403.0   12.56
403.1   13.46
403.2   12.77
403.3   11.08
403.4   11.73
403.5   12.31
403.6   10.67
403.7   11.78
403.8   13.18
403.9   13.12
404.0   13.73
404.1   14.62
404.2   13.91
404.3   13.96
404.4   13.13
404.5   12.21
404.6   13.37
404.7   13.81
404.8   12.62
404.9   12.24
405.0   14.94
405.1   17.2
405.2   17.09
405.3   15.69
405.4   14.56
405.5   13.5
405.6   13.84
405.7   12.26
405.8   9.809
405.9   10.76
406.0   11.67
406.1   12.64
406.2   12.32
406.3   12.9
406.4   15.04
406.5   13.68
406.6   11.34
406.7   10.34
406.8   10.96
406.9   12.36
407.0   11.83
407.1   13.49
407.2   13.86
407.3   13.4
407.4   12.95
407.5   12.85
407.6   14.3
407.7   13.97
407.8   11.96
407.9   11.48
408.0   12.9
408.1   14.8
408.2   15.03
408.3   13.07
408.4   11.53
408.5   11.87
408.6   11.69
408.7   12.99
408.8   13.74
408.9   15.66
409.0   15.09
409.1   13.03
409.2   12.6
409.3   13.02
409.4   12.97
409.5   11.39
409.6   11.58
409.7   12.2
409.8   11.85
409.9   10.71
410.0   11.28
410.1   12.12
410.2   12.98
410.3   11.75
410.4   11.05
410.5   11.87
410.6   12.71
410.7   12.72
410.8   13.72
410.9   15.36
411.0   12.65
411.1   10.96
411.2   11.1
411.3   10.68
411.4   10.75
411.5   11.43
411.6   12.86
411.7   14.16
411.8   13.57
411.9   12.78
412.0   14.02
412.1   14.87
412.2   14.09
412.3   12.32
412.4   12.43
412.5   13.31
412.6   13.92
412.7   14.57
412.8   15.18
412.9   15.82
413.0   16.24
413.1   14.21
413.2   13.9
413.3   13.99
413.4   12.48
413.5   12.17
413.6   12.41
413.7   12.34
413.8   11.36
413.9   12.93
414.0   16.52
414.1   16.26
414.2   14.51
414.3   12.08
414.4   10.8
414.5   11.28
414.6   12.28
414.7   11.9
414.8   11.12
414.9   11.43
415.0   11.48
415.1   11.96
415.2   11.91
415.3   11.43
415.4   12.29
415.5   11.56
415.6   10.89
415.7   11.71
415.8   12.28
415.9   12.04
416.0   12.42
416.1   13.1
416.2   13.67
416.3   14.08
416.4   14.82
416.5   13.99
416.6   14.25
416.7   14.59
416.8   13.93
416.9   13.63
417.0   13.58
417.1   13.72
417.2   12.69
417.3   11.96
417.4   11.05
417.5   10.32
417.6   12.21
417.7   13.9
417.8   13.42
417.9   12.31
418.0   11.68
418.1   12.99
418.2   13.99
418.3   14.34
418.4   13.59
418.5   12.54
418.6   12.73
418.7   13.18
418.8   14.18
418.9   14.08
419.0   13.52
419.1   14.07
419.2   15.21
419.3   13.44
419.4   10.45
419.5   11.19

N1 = -10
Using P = 0.11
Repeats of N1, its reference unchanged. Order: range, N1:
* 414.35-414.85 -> -7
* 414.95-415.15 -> -8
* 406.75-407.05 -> -13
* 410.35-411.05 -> -16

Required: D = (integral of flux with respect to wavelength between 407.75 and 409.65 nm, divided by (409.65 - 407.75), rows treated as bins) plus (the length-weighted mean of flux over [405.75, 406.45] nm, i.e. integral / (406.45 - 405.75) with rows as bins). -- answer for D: 25.1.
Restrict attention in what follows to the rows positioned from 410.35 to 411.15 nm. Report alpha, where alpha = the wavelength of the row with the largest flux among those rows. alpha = 410.9 nm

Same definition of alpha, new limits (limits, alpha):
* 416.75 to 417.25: 416.8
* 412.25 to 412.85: 412.8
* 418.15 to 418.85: 418.3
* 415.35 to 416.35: 416.3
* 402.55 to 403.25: 402.6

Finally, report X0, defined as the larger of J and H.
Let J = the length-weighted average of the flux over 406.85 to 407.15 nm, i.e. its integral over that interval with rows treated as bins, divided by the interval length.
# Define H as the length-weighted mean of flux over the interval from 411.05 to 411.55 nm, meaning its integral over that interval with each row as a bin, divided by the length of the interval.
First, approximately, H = 11.0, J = 12.6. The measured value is 12.6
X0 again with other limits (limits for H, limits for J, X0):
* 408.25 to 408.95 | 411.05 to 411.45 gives 12.9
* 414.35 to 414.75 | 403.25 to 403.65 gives 11.6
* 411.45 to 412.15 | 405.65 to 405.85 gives 13.4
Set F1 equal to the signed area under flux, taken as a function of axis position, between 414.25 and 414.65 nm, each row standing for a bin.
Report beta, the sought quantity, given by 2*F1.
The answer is 9.3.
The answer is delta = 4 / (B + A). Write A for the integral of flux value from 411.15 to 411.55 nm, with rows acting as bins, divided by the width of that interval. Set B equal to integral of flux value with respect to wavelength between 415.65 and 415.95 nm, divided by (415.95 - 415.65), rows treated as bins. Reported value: 0.1739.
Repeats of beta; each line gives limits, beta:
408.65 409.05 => 11.5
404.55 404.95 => 10.4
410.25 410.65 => 9.5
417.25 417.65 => 9.1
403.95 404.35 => 11.2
